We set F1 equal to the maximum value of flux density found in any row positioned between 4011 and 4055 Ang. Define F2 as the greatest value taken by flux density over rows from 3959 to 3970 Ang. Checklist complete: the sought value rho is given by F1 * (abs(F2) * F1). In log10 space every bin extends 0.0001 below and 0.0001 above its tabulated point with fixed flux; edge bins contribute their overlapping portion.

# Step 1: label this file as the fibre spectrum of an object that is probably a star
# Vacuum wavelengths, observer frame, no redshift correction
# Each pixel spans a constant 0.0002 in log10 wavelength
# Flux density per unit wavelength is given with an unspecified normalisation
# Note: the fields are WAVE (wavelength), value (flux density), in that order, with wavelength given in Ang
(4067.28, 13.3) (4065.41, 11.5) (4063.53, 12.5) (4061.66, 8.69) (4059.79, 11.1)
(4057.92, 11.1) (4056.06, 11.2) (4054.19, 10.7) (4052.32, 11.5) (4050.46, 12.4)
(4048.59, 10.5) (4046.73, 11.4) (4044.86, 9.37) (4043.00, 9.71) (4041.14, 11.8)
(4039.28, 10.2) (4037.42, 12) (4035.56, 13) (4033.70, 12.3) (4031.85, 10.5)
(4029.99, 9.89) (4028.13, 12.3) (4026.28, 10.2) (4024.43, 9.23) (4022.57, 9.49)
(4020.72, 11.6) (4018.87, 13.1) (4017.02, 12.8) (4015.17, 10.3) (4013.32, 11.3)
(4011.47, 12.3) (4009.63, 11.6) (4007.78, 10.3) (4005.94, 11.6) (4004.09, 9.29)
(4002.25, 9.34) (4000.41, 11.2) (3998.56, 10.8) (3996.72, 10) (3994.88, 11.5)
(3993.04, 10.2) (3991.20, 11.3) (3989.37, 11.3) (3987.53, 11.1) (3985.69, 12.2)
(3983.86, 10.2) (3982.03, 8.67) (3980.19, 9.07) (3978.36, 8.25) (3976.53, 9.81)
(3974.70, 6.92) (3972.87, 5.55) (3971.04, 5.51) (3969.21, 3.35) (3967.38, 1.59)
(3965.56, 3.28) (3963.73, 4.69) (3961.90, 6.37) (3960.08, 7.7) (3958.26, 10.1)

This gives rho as 1321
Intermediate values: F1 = 13.1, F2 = 7.7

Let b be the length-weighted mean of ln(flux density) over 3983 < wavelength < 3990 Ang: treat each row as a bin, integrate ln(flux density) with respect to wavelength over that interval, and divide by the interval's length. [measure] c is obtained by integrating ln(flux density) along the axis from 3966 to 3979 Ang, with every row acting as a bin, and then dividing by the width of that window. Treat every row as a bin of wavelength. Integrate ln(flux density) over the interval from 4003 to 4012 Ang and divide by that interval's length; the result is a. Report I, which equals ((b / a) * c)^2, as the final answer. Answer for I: 2.6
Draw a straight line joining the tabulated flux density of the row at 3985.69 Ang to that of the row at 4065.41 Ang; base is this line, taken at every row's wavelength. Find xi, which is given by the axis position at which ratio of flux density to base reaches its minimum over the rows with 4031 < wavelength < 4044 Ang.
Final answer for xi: 4043.00 Ang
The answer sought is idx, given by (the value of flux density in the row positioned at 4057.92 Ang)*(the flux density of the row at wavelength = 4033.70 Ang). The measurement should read 137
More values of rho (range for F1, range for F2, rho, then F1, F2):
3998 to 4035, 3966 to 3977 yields 1683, 13.1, 9.81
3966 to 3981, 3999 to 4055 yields 1261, 9.81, 13.1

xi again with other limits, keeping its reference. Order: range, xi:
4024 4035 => 4024.43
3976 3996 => 3978.36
